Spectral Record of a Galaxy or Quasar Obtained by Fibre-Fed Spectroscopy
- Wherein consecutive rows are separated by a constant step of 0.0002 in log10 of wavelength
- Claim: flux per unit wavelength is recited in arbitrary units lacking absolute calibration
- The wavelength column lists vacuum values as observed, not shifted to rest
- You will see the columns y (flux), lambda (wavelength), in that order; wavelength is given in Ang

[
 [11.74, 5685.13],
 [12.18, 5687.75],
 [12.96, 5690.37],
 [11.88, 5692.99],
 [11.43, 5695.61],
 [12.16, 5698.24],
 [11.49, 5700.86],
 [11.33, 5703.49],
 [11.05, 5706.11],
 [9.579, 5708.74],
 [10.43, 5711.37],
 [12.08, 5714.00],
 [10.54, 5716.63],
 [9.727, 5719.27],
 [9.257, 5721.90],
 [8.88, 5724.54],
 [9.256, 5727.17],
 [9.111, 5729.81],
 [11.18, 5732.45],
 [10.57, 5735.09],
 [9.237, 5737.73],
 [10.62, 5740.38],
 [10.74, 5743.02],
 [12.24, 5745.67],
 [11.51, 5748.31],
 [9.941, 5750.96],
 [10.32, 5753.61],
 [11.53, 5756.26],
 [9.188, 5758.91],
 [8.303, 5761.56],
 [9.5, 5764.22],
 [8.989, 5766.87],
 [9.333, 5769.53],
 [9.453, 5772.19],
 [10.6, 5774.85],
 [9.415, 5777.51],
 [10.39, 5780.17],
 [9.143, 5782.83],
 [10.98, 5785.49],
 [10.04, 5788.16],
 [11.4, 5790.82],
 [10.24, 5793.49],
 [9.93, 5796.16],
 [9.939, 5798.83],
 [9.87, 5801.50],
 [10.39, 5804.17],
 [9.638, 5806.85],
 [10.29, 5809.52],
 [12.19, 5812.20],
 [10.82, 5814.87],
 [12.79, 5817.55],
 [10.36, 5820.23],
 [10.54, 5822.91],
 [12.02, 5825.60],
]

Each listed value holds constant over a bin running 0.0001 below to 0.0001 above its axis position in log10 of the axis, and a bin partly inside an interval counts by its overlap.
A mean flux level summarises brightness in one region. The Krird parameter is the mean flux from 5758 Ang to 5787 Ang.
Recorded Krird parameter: 9.6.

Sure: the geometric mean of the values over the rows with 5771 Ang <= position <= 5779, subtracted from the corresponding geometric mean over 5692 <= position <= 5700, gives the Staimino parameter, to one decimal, 2.0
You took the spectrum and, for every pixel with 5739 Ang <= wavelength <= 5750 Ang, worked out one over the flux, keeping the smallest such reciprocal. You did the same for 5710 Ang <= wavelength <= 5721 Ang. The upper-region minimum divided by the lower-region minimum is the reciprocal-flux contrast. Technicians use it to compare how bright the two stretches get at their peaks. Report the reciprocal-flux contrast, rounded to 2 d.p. 0.99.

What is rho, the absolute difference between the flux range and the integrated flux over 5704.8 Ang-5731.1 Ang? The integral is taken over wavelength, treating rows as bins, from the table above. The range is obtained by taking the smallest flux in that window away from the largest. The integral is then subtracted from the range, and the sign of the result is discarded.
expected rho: 260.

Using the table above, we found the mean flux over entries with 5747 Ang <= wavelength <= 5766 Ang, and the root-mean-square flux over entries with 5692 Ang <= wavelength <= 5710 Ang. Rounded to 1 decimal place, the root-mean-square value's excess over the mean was 1.3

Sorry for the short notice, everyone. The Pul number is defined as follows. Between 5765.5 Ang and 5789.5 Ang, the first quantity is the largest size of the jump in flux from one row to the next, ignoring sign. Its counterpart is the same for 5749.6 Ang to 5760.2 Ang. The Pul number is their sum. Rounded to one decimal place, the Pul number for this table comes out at 4.2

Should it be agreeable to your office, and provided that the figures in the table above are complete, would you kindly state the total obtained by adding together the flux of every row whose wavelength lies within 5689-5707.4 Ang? 82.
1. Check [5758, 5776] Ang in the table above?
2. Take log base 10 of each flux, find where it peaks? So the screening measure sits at 5774.85 Ang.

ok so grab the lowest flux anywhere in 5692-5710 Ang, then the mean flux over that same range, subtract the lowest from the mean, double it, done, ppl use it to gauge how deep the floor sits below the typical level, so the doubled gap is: 3.4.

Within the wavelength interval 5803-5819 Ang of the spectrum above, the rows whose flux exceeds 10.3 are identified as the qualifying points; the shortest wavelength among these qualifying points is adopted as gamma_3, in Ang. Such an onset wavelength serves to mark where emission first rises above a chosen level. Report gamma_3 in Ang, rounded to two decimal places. 5804.17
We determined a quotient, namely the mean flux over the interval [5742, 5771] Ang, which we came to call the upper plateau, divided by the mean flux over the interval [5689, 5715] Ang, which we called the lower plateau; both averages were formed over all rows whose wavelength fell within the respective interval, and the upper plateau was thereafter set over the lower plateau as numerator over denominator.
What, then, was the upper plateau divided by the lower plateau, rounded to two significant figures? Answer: 0.89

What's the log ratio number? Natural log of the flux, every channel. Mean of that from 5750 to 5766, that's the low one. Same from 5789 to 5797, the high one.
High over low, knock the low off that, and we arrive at -1.24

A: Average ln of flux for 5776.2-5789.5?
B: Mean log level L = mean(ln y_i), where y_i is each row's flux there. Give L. 2.30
